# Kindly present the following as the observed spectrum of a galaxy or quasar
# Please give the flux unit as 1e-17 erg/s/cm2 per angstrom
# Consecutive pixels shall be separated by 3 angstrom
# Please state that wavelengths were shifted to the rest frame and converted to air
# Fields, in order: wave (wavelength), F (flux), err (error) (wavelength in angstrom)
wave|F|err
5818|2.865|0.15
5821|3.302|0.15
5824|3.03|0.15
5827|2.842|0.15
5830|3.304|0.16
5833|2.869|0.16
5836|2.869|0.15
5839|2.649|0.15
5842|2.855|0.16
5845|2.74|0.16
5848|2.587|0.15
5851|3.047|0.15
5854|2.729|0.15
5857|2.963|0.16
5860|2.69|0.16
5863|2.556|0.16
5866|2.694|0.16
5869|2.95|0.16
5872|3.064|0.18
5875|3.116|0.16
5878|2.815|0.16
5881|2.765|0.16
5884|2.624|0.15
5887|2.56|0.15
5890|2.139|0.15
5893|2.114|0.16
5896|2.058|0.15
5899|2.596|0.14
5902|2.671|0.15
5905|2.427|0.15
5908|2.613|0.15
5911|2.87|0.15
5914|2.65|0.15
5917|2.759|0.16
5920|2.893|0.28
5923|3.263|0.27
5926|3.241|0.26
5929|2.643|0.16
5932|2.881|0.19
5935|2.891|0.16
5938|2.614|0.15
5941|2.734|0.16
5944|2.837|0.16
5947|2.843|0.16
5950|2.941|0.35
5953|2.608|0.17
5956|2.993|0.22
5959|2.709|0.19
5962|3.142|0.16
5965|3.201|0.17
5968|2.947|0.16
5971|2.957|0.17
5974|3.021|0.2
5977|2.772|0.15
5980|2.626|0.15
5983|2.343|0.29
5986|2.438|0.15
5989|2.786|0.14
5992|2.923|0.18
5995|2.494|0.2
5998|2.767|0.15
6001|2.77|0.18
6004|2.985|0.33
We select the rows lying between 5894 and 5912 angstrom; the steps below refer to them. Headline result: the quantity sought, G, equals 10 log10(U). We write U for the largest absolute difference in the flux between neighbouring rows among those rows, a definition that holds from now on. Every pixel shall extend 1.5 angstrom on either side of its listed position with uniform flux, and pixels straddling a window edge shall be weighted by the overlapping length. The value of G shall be -2.7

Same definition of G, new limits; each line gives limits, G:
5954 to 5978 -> -3.6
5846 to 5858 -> -3.4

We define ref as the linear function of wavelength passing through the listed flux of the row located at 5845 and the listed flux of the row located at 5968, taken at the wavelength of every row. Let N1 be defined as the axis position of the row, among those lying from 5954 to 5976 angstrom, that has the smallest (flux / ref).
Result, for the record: 5959 angstrom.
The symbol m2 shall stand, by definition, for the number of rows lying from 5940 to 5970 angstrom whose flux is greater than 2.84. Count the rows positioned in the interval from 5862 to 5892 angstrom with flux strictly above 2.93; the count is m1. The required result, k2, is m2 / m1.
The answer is 2.0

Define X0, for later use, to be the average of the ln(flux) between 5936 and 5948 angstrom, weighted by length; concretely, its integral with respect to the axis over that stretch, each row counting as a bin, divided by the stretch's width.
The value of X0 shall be 1.01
